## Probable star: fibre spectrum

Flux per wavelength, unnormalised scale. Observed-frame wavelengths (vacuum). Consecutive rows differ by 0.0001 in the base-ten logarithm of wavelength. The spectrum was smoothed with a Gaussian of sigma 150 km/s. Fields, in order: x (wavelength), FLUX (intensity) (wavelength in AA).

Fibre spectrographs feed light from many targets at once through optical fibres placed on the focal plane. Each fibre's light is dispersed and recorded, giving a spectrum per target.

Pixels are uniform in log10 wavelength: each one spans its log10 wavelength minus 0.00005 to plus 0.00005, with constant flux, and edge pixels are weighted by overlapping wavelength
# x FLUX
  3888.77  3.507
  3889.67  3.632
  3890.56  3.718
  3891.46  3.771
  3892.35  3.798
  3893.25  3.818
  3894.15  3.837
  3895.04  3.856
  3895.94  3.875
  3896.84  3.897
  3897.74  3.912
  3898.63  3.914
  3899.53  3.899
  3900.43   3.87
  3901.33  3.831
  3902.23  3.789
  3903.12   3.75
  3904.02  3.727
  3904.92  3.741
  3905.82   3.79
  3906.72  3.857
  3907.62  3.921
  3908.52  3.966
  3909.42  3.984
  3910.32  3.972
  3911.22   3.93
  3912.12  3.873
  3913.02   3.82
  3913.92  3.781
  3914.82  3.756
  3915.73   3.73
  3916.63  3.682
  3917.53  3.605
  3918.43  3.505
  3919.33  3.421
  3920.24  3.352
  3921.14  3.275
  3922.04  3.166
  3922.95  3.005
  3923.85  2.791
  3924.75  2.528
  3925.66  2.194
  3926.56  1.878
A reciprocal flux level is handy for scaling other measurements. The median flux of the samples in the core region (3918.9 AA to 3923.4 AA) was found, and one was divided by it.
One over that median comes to 0.305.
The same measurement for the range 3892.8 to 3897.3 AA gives 0.259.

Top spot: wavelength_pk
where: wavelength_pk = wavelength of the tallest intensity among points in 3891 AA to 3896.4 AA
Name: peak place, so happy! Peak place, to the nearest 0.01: 3895.94 AA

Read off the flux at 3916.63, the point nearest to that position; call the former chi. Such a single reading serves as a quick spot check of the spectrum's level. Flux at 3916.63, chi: 3.682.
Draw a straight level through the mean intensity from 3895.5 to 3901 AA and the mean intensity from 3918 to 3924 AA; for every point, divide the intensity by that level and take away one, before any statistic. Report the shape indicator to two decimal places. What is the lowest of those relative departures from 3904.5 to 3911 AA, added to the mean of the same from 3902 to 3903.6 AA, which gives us 0.01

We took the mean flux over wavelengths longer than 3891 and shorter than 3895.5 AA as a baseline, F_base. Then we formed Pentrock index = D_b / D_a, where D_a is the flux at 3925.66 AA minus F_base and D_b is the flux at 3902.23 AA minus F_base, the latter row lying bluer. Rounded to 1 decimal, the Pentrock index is 0.0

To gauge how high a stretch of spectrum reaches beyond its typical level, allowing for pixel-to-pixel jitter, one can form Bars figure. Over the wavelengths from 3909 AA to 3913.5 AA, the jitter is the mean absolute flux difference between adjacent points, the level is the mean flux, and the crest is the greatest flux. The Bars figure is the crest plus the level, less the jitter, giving 7.86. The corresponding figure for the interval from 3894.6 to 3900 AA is 7.79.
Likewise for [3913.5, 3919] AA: 7.40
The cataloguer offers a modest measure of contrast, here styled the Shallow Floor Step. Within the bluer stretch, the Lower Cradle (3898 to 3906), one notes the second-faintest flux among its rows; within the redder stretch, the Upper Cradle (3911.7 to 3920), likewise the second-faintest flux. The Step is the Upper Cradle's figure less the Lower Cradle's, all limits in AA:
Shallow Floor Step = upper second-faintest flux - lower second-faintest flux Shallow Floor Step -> -0.24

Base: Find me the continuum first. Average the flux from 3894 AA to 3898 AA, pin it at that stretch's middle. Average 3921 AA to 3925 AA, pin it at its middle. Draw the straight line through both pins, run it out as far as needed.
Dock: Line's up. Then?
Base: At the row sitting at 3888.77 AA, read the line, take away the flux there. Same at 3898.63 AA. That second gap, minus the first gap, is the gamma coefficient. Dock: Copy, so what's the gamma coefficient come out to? -0.7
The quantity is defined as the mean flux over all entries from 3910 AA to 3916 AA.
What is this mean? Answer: 3.84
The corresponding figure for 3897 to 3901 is 3.90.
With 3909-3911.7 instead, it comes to 3.96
